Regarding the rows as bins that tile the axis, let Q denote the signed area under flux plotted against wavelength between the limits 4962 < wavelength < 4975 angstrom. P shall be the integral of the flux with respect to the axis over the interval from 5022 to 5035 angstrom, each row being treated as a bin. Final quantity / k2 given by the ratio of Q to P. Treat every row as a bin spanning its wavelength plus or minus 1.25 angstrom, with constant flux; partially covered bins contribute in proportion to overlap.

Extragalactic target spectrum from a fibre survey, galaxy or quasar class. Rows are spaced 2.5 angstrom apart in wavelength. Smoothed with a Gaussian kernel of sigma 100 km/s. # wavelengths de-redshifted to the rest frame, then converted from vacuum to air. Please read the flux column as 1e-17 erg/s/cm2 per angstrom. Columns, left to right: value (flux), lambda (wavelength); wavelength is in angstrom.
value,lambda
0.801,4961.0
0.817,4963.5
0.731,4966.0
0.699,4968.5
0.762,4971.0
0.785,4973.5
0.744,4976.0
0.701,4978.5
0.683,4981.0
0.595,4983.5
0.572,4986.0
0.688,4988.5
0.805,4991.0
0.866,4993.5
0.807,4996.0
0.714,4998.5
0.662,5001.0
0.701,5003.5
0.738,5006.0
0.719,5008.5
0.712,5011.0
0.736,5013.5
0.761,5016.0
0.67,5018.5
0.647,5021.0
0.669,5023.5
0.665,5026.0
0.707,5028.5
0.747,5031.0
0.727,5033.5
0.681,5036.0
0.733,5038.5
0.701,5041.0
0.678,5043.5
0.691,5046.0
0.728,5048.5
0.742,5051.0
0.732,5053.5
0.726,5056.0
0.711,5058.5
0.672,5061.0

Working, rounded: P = 9.12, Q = 9.9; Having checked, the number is 1.08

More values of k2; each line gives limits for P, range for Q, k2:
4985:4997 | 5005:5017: 0.98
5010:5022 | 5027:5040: 1.10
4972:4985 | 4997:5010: 1.01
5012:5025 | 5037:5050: 1.01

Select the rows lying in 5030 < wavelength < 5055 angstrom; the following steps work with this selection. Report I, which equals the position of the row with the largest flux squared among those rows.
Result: 5031.0 angstrom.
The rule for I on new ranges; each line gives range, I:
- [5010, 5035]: 5016.0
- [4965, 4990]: 4973.5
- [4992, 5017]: 4993.5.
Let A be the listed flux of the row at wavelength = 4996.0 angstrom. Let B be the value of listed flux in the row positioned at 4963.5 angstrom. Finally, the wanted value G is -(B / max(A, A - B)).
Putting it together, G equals -1.01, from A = 0.807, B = 0.817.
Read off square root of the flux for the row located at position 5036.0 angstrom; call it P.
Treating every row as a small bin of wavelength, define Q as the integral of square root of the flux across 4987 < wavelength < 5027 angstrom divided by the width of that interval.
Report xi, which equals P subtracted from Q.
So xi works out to 0.02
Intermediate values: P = 0.825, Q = 0.849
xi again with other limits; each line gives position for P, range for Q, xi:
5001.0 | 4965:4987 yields 0.02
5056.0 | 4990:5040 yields 0.00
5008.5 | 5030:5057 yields 0.00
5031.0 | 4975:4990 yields -0.05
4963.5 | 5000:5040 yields -0.06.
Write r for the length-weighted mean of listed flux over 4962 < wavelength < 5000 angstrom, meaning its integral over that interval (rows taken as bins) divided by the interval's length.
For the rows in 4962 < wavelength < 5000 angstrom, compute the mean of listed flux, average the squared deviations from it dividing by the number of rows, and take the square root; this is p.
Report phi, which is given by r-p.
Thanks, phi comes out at 0.653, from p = 0.078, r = 0.731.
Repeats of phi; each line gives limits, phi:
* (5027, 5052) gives 0.689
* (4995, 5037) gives 0.669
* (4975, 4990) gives 0.604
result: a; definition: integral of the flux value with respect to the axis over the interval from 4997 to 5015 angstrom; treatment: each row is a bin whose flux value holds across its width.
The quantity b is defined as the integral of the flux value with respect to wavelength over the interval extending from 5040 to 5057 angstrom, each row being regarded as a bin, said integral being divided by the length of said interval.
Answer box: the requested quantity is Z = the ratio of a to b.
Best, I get 18.0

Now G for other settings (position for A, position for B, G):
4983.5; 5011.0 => -1.20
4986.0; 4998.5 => -1.25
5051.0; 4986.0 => -0.77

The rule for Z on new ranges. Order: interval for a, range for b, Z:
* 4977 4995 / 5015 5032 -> 18.3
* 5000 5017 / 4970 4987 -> 17.6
